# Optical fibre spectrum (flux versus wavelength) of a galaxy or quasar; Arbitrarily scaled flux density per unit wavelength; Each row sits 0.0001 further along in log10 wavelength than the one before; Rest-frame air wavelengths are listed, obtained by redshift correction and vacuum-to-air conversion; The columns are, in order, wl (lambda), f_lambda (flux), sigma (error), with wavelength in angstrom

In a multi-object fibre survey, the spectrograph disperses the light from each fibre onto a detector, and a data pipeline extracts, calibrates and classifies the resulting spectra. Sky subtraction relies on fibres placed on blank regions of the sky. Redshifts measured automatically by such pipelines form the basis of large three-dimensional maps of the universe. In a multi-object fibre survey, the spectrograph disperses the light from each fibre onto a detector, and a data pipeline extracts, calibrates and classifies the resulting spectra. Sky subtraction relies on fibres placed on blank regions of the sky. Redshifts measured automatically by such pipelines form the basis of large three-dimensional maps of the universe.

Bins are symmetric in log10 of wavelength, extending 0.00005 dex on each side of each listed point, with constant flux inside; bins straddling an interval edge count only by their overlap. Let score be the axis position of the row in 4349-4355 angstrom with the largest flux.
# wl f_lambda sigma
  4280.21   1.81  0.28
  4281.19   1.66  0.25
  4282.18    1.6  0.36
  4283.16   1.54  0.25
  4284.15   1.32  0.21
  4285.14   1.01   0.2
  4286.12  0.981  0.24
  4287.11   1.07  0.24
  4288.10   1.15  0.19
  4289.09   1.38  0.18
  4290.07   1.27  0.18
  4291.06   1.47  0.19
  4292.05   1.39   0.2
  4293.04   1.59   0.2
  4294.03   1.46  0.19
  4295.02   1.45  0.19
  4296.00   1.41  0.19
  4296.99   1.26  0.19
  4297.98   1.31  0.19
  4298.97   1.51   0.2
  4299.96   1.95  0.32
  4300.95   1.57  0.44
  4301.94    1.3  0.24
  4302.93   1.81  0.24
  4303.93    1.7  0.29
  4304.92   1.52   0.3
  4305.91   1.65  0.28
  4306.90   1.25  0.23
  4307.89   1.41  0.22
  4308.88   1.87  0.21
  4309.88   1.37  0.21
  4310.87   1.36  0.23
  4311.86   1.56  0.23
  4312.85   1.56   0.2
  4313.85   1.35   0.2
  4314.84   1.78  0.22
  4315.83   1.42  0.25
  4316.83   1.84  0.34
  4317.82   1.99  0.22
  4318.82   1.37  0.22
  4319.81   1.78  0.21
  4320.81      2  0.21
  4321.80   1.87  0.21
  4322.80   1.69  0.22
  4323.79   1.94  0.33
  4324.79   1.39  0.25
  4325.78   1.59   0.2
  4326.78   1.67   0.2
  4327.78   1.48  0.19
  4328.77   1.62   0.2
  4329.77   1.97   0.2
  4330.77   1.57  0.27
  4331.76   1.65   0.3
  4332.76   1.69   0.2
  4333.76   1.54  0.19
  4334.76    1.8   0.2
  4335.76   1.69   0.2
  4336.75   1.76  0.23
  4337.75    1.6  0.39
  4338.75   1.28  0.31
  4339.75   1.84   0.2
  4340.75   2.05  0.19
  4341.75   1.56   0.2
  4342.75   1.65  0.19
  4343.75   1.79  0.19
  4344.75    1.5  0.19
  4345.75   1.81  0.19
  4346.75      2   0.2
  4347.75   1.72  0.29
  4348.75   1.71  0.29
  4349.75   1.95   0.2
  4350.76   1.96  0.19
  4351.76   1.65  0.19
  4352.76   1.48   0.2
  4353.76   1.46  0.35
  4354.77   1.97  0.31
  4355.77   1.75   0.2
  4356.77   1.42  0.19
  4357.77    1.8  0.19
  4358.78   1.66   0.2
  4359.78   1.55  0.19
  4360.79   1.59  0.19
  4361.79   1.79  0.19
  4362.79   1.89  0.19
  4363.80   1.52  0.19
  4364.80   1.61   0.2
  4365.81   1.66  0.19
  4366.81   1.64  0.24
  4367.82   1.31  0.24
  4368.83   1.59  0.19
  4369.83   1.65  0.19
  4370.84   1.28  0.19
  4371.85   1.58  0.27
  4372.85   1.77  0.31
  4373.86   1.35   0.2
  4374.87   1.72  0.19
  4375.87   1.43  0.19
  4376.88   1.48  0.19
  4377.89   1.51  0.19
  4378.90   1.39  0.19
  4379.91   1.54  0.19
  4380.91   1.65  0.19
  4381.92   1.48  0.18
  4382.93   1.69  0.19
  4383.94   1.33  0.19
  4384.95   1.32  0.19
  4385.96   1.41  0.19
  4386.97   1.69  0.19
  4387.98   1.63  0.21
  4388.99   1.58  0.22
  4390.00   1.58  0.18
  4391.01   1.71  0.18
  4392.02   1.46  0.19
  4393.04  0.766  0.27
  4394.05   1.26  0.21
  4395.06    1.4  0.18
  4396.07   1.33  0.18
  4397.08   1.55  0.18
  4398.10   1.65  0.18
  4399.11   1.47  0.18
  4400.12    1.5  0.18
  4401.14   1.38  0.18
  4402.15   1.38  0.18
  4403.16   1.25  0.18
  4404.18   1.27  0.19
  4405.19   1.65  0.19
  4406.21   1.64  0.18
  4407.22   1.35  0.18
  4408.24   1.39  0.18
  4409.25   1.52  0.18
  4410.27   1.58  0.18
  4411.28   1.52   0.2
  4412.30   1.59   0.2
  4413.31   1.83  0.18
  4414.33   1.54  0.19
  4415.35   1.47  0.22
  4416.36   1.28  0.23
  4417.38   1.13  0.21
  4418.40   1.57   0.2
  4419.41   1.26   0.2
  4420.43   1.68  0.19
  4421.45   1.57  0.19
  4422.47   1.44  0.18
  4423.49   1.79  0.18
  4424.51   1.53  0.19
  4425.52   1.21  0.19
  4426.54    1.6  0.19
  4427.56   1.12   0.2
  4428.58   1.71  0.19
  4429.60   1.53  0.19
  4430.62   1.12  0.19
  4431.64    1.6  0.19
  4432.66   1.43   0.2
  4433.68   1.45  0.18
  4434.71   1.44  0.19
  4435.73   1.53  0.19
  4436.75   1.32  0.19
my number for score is 4354.77 angstrom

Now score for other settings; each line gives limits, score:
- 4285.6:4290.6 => 4289.09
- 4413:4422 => 4413.31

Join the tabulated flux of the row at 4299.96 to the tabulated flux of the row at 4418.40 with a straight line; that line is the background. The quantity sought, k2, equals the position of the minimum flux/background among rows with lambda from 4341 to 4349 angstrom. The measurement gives 4344.75 angstrom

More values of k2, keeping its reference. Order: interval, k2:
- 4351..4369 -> 4367.82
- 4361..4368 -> 4367.82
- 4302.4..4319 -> 4306.90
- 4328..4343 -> 4338.75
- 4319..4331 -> 4324.79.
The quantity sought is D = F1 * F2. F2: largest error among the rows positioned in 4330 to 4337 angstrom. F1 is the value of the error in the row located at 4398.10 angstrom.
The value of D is 0.054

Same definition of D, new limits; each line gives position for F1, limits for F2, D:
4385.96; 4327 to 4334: 0.057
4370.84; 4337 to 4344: 0.074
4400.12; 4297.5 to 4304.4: 0.079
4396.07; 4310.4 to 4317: 0.061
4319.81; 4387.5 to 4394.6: 0.057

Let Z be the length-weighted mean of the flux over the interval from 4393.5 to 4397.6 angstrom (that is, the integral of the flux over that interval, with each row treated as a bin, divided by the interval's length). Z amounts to 1.38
